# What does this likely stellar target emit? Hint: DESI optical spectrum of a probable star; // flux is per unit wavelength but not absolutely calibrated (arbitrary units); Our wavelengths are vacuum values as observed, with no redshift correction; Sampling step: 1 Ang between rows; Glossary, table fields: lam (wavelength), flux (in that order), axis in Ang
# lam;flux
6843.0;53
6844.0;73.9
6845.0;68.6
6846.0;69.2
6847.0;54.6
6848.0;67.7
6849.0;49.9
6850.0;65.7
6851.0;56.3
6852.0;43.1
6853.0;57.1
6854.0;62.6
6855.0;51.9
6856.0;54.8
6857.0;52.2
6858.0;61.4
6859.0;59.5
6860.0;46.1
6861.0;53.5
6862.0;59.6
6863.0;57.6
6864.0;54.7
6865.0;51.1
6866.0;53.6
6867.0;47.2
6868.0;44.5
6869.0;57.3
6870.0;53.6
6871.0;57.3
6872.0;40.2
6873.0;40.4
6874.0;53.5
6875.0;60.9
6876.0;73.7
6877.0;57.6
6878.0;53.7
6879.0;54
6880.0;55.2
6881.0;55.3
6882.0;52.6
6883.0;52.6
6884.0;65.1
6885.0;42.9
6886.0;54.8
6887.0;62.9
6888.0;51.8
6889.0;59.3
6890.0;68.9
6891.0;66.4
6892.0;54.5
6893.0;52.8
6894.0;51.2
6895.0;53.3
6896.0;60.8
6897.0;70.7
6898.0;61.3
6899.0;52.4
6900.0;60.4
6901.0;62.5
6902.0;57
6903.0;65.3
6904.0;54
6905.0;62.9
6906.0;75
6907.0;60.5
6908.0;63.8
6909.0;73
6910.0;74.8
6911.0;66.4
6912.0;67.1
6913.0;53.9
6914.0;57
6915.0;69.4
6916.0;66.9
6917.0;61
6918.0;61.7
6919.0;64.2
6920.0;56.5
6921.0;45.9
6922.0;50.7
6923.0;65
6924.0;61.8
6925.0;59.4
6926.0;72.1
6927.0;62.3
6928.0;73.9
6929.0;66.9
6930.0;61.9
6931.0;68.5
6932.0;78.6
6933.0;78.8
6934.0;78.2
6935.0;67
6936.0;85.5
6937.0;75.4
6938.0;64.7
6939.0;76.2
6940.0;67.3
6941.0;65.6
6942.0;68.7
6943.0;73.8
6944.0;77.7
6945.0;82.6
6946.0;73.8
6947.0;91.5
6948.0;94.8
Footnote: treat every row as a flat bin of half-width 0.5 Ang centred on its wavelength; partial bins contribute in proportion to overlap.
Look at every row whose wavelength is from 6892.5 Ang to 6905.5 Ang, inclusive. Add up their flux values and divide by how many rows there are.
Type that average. 59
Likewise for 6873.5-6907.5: 59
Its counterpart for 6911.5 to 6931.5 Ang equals 62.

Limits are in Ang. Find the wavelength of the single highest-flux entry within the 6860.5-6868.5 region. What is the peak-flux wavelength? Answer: 6862.0 Ang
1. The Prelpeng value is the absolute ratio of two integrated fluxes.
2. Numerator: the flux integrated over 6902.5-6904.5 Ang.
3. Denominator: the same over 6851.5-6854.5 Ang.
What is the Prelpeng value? 0.73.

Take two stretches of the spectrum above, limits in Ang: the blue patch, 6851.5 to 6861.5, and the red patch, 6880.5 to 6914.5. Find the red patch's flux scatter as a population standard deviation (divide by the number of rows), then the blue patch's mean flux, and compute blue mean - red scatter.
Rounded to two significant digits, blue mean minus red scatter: 47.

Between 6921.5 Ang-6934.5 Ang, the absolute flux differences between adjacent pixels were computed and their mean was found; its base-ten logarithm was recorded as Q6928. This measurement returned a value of 0.84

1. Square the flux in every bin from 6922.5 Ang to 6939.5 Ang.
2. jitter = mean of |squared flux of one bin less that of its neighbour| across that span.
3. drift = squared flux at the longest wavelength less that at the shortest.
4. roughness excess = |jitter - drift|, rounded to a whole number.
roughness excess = 422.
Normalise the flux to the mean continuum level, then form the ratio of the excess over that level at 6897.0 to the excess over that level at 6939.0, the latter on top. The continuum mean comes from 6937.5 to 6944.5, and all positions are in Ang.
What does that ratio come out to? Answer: 43.8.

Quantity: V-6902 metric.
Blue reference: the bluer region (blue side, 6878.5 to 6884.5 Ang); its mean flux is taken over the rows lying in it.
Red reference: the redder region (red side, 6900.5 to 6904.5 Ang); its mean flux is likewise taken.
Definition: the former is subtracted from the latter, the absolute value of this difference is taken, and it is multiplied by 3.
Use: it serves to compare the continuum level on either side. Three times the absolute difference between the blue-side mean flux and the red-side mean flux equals 12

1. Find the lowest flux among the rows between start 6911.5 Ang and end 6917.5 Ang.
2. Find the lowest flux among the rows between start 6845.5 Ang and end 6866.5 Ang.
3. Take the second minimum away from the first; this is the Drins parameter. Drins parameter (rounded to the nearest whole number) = 11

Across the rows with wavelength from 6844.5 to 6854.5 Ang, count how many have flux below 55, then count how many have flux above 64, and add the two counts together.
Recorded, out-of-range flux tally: 7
